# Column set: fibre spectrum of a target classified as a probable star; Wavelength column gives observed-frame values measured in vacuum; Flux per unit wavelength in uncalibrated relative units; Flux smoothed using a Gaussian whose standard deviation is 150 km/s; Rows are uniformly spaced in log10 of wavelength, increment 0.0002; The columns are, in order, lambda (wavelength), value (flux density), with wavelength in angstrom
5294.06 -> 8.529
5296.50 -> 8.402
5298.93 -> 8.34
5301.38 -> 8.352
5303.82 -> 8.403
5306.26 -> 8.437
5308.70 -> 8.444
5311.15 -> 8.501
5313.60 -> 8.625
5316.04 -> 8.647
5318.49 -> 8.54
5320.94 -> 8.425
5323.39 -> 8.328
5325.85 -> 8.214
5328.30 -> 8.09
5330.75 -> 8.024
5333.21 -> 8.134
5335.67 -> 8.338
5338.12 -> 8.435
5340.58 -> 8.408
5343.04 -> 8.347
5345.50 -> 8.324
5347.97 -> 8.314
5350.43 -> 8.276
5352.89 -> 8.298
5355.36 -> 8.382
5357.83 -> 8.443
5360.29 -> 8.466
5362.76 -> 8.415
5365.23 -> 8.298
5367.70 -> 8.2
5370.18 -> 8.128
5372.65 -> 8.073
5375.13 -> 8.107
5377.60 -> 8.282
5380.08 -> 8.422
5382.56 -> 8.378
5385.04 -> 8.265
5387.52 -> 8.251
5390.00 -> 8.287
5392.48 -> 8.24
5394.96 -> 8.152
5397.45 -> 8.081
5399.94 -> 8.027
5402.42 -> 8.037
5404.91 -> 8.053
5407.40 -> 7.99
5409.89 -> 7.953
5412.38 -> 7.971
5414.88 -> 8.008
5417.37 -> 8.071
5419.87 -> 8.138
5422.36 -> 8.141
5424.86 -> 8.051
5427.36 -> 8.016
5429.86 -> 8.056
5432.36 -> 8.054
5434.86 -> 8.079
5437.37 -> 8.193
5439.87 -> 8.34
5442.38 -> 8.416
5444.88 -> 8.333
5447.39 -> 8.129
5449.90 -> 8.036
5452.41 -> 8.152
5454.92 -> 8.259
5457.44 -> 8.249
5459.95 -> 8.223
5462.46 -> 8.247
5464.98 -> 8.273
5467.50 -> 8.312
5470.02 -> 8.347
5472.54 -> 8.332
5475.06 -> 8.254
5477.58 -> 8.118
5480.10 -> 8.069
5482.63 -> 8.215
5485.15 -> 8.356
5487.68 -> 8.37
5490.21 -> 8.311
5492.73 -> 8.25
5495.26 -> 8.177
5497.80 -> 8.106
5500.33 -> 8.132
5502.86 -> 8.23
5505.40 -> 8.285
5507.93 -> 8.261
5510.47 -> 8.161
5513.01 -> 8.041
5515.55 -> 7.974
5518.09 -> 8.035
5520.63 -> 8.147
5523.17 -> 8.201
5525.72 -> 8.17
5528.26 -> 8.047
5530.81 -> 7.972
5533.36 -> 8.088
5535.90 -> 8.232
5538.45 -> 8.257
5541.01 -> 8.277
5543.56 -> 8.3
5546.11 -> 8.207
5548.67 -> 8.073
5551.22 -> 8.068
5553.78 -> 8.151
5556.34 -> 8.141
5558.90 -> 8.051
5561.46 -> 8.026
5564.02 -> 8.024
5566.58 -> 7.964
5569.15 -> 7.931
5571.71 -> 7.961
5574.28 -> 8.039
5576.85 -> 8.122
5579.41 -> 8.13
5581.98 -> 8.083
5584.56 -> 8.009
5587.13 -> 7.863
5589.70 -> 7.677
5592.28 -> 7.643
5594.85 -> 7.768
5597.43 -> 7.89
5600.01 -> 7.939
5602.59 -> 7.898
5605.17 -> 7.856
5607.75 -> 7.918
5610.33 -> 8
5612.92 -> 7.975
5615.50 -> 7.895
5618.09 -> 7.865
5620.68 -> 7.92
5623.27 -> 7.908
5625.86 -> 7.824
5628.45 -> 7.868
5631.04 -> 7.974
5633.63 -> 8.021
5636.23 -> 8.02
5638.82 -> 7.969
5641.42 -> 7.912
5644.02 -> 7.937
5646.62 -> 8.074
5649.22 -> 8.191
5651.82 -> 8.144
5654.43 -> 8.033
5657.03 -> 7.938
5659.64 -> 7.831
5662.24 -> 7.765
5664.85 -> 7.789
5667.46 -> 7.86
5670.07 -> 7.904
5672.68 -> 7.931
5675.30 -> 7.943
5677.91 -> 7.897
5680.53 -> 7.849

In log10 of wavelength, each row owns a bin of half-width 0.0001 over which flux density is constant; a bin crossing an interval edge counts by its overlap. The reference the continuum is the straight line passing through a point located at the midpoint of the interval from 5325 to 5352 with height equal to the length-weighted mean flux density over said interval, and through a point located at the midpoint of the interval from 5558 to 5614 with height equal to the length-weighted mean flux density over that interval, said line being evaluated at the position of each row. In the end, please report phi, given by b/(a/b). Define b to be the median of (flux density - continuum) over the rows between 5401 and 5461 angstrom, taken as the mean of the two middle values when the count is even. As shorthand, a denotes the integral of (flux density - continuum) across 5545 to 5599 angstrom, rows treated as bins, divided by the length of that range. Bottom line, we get 0.19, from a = 0.03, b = -0.074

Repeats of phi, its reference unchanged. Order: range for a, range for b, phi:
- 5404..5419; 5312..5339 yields -0.03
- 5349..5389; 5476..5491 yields 0.55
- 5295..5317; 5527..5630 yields 0.01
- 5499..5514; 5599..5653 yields 0.01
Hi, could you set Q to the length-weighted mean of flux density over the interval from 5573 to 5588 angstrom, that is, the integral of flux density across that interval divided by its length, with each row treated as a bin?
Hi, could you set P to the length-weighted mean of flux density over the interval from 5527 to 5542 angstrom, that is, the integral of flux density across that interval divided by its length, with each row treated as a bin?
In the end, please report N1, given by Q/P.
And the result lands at 0.99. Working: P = 8.14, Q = 8.05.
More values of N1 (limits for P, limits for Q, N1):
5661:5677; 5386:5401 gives 1.04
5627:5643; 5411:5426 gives 1.01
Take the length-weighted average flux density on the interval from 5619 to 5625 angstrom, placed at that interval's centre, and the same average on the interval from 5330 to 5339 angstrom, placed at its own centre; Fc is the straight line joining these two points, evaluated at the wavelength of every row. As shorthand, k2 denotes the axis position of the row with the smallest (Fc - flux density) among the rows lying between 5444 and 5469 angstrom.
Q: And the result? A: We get 5467.50 angstrom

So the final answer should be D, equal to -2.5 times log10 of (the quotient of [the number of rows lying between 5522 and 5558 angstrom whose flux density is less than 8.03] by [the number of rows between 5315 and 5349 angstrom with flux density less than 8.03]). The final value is 0.0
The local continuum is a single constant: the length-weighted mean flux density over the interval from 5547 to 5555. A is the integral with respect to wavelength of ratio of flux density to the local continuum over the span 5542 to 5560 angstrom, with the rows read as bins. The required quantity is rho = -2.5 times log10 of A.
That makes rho -3.14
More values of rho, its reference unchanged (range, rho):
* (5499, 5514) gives -2.95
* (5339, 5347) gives -2.29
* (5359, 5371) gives -2.73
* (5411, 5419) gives -2.25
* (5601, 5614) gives -2.76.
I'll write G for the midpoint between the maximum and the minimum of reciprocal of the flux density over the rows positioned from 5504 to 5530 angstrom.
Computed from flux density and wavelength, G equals 0.123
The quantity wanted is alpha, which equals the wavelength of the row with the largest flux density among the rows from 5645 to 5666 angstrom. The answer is 5649.22 angstrom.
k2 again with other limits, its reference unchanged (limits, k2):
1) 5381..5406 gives 5382.56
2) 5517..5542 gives 5541.01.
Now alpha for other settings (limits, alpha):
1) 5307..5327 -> 5316.04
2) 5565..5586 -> 5579.41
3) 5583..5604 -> 5584.56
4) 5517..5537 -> 5535.90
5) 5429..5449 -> 5442.38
